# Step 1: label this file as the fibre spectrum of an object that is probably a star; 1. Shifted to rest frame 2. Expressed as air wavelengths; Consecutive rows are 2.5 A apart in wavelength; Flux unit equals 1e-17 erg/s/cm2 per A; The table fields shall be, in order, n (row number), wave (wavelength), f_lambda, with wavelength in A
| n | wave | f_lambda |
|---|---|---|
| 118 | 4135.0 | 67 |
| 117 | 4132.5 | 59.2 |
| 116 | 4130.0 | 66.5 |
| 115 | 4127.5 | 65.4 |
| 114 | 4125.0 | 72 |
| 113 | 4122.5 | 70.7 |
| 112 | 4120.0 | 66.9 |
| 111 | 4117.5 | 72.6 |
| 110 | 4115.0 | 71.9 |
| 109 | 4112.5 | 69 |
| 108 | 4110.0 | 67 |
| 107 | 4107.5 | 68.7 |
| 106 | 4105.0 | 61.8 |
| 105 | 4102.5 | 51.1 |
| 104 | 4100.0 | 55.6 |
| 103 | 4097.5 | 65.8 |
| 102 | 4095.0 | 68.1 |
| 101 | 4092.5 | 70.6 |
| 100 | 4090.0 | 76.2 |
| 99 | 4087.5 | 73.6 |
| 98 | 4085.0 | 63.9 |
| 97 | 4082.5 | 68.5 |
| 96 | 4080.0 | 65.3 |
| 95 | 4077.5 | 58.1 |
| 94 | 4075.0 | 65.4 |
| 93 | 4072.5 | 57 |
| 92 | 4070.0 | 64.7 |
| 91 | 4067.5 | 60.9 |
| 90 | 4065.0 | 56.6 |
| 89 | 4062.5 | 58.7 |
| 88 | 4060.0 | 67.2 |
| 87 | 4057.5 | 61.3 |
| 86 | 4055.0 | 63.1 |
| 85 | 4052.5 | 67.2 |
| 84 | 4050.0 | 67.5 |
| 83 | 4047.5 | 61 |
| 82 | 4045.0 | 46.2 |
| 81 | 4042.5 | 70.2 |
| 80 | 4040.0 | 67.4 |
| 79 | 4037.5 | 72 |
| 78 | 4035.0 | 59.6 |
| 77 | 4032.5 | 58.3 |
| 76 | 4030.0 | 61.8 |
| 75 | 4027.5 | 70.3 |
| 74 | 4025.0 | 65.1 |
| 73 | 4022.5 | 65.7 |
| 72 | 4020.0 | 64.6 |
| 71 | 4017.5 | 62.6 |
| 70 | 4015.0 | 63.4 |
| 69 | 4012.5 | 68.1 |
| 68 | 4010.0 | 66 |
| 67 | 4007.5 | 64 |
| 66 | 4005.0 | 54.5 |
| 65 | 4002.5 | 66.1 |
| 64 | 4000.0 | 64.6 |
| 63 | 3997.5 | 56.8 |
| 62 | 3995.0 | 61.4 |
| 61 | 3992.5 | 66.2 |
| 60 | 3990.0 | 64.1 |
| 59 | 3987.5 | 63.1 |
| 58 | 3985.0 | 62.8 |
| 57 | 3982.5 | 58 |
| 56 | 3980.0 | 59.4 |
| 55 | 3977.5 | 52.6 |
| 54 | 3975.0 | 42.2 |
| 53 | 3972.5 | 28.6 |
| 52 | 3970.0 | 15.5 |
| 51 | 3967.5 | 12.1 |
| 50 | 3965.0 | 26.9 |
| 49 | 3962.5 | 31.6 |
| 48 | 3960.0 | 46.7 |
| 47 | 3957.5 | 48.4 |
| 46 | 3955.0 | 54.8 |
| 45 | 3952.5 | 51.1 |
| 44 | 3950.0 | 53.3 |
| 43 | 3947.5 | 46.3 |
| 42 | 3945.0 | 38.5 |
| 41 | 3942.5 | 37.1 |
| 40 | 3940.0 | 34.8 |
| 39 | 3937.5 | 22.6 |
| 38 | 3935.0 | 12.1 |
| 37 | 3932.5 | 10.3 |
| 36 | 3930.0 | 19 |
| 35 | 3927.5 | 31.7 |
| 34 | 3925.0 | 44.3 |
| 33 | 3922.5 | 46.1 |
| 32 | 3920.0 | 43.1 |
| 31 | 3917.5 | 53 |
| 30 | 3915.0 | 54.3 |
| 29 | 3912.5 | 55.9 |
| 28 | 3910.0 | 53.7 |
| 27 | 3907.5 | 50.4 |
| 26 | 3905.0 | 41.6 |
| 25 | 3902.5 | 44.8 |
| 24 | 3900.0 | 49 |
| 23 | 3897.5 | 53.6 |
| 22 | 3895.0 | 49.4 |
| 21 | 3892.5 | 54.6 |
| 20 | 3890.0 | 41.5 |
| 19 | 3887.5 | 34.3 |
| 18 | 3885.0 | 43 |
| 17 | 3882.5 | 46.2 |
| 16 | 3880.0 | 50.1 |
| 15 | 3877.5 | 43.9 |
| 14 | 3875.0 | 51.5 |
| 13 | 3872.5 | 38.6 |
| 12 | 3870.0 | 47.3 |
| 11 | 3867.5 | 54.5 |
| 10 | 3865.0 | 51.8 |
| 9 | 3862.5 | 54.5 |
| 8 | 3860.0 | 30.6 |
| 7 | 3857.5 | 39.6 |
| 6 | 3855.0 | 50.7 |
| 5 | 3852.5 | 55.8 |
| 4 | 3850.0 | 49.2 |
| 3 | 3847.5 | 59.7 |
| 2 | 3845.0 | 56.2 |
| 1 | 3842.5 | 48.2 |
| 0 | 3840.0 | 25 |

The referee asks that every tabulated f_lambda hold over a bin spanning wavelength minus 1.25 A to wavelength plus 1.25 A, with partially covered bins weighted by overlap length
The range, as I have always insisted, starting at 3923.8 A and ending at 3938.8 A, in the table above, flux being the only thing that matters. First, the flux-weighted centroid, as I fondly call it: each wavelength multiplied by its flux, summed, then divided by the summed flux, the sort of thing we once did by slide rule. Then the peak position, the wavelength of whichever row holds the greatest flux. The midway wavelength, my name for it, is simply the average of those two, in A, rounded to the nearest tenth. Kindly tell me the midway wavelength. 3927.3 A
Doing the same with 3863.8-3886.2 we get 3871.1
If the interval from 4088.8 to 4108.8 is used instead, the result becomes 4094.2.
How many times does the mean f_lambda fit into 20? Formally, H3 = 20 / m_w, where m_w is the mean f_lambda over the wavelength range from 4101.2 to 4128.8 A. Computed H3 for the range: 0.30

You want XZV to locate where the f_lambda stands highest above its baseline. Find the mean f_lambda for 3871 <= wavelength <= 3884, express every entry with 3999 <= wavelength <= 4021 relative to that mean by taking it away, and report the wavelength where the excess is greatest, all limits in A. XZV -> 4012.5 A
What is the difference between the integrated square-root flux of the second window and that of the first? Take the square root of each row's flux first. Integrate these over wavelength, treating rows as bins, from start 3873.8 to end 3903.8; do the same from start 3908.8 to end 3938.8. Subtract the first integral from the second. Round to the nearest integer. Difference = -28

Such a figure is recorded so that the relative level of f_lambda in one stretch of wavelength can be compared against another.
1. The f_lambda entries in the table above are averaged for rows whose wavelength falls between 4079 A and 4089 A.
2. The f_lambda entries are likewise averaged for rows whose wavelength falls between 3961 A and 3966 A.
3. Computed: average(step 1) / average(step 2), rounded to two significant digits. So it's 2.3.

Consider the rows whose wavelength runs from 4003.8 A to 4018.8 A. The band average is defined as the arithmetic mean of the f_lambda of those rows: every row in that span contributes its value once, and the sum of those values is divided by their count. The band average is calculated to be 63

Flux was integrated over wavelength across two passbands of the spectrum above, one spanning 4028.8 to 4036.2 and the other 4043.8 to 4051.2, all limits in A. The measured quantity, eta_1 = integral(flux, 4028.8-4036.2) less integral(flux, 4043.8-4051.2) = 12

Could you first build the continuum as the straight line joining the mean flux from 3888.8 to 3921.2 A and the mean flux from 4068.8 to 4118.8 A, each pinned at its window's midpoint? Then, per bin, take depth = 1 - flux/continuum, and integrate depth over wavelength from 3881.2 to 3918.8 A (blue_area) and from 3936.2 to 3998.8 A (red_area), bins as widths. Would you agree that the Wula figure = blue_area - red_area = -10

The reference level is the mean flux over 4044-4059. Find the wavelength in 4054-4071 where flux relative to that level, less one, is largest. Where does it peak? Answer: 4060.0 A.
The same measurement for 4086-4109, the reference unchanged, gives 4090.0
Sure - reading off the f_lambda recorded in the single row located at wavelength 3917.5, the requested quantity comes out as 53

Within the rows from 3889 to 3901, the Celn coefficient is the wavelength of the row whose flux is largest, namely 3892.5 A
